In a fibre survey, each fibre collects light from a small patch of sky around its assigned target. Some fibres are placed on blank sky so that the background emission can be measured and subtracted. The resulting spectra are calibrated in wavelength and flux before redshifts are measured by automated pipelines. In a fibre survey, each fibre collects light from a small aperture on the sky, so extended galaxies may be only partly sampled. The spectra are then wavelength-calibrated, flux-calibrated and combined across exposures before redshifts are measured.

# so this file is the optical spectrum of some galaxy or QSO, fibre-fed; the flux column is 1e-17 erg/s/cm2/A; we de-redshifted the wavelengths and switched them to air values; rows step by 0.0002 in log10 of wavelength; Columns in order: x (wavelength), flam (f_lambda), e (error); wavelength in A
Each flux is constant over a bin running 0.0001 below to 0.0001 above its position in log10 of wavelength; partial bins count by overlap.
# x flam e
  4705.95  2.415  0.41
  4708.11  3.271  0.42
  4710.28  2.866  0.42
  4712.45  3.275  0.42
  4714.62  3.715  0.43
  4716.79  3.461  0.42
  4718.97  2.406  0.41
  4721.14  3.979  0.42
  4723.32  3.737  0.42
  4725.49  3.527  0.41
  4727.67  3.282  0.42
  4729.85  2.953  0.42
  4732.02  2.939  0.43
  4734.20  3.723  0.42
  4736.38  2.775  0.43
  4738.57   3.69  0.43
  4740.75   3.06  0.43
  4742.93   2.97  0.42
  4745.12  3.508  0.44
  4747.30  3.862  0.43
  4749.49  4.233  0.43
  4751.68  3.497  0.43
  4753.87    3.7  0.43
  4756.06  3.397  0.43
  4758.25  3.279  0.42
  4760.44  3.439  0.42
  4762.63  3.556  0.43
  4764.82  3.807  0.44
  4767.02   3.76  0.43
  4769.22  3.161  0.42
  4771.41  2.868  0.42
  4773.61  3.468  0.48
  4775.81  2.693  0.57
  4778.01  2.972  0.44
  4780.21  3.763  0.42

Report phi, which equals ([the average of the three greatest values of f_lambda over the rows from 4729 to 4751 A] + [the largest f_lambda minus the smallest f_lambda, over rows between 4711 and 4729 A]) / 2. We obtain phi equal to 2.76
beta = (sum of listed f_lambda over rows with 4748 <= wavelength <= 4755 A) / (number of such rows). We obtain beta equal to 3.81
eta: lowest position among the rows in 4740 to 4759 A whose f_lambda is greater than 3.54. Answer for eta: 4747.30 A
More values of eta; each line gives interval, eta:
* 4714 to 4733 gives 4714.62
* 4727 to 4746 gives 4734.20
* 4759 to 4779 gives 4762.63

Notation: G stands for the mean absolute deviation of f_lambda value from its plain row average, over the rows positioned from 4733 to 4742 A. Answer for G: 0.39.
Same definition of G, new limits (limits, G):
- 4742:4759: 0.28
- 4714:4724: 0.42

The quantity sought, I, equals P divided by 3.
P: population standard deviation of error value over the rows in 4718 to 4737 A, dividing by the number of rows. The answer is 0.0022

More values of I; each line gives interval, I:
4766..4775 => 0.0083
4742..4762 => 0.0021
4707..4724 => 0.0017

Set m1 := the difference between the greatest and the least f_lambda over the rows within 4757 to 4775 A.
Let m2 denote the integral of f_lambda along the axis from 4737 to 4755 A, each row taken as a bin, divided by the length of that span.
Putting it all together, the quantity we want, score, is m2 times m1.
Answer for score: 3.3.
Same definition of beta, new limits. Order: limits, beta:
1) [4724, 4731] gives 3.25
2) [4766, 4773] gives 3.26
